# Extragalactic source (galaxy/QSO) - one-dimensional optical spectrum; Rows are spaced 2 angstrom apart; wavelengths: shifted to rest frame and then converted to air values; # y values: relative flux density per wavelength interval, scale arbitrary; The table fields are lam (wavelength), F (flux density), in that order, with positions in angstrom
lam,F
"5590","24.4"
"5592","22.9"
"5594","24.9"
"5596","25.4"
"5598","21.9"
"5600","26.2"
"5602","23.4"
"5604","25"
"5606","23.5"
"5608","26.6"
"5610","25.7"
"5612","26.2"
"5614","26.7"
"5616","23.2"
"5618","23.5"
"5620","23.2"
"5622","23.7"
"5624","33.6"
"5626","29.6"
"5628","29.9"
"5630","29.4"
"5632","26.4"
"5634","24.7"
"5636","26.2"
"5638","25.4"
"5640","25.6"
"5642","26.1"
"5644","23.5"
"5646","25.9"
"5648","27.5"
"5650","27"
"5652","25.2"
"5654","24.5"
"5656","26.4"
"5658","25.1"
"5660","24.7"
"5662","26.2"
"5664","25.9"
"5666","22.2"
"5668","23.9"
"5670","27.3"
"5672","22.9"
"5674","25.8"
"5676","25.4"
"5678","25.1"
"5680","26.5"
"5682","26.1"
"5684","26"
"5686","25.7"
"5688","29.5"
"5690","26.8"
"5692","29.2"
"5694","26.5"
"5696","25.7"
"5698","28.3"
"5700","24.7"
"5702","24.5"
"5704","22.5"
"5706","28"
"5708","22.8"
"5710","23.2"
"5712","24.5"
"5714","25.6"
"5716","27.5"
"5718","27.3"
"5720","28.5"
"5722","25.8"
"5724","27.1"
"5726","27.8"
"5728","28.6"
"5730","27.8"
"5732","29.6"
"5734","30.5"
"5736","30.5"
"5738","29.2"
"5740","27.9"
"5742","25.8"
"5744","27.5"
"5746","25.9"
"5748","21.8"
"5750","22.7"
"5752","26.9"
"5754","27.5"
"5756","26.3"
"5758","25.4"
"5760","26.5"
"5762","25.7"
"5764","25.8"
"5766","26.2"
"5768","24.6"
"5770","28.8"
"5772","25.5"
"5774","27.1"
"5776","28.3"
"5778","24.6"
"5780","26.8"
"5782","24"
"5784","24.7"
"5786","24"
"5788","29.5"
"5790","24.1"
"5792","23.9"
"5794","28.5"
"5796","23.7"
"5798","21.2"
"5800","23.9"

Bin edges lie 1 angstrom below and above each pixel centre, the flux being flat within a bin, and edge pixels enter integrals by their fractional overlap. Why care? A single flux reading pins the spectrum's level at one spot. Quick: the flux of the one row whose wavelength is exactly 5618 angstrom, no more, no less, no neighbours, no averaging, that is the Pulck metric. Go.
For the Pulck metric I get 23.5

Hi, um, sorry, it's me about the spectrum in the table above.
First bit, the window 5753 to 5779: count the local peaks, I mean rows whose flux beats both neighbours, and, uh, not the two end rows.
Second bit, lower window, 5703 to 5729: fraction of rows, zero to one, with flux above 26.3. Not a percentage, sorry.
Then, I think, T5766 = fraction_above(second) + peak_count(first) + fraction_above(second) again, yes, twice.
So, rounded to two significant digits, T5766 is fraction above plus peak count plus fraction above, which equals 5.1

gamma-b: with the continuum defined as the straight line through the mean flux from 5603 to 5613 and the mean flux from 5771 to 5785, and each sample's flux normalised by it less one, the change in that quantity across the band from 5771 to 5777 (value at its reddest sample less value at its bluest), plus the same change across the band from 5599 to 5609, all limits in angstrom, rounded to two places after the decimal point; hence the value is 0.12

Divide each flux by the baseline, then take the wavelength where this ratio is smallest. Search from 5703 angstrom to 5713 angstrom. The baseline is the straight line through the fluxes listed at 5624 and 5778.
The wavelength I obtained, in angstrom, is 5704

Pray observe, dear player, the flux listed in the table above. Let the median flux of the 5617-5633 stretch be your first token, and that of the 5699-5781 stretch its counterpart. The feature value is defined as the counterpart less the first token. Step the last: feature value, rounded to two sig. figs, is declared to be -1.4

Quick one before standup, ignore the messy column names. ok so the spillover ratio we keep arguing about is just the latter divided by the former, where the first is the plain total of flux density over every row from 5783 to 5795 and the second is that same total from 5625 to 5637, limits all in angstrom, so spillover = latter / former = 1.07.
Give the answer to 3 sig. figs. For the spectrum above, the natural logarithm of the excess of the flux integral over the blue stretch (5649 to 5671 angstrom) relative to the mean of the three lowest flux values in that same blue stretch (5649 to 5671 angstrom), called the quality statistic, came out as 6.28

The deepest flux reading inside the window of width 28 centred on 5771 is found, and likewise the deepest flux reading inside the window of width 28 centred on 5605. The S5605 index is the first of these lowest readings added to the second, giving 46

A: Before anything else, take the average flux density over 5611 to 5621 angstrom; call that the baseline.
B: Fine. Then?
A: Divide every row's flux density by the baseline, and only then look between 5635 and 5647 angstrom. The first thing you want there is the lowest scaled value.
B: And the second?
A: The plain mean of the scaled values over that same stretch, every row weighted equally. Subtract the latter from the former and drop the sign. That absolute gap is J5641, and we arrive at 0.079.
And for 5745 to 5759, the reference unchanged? 0.139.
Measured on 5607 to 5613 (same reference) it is 0.019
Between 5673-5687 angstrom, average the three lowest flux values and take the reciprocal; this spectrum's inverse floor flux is 0.039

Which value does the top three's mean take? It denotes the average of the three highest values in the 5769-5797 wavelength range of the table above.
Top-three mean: 29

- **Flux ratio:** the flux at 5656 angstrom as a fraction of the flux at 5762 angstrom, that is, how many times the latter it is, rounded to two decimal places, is 1.03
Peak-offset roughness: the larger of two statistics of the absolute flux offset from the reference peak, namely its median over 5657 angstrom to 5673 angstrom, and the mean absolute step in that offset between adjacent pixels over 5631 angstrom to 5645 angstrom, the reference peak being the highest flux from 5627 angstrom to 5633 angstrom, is 5.0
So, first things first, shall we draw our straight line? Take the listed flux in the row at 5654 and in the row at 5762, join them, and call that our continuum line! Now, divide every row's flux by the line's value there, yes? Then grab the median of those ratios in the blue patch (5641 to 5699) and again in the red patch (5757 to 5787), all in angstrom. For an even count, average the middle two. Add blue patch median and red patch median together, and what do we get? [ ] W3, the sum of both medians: 2.05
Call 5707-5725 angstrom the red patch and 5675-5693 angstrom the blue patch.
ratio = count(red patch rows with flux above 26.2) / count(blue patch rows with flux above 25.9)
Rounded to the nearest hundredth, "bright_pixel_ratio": 0.67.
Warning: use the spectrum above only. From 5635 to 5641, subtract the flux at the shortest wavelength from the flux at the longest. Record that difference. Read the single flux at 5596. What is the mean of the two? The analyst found 12.4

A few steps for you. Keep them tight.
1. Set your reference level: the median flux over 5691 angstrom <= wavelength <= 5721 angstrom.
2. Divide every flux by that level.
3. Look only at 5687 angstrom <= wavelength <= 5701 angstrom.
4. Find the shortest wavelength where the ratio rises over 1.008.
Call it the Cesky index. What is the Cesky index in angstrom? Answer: 5688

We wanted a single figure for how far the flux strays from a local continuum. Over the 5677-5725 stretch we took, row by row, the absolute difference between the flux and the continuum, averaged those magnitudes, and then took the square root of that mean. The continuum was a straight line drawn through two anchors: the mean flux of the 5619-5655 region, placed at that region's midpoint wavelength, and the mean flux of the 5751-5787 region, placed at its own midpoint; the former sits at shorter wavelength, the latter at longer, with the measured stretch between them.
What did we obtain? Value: 1.22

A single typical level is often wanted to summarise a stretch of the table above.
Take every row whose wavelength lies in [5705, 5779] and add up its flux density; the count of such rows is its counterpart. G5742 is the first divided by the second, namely 26.6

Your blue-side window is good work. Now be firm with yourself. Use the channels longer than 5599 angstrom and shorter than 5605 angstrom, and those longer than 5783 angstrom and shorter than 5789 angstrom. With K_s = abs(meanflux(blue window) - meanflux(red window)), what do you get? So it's 1.2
